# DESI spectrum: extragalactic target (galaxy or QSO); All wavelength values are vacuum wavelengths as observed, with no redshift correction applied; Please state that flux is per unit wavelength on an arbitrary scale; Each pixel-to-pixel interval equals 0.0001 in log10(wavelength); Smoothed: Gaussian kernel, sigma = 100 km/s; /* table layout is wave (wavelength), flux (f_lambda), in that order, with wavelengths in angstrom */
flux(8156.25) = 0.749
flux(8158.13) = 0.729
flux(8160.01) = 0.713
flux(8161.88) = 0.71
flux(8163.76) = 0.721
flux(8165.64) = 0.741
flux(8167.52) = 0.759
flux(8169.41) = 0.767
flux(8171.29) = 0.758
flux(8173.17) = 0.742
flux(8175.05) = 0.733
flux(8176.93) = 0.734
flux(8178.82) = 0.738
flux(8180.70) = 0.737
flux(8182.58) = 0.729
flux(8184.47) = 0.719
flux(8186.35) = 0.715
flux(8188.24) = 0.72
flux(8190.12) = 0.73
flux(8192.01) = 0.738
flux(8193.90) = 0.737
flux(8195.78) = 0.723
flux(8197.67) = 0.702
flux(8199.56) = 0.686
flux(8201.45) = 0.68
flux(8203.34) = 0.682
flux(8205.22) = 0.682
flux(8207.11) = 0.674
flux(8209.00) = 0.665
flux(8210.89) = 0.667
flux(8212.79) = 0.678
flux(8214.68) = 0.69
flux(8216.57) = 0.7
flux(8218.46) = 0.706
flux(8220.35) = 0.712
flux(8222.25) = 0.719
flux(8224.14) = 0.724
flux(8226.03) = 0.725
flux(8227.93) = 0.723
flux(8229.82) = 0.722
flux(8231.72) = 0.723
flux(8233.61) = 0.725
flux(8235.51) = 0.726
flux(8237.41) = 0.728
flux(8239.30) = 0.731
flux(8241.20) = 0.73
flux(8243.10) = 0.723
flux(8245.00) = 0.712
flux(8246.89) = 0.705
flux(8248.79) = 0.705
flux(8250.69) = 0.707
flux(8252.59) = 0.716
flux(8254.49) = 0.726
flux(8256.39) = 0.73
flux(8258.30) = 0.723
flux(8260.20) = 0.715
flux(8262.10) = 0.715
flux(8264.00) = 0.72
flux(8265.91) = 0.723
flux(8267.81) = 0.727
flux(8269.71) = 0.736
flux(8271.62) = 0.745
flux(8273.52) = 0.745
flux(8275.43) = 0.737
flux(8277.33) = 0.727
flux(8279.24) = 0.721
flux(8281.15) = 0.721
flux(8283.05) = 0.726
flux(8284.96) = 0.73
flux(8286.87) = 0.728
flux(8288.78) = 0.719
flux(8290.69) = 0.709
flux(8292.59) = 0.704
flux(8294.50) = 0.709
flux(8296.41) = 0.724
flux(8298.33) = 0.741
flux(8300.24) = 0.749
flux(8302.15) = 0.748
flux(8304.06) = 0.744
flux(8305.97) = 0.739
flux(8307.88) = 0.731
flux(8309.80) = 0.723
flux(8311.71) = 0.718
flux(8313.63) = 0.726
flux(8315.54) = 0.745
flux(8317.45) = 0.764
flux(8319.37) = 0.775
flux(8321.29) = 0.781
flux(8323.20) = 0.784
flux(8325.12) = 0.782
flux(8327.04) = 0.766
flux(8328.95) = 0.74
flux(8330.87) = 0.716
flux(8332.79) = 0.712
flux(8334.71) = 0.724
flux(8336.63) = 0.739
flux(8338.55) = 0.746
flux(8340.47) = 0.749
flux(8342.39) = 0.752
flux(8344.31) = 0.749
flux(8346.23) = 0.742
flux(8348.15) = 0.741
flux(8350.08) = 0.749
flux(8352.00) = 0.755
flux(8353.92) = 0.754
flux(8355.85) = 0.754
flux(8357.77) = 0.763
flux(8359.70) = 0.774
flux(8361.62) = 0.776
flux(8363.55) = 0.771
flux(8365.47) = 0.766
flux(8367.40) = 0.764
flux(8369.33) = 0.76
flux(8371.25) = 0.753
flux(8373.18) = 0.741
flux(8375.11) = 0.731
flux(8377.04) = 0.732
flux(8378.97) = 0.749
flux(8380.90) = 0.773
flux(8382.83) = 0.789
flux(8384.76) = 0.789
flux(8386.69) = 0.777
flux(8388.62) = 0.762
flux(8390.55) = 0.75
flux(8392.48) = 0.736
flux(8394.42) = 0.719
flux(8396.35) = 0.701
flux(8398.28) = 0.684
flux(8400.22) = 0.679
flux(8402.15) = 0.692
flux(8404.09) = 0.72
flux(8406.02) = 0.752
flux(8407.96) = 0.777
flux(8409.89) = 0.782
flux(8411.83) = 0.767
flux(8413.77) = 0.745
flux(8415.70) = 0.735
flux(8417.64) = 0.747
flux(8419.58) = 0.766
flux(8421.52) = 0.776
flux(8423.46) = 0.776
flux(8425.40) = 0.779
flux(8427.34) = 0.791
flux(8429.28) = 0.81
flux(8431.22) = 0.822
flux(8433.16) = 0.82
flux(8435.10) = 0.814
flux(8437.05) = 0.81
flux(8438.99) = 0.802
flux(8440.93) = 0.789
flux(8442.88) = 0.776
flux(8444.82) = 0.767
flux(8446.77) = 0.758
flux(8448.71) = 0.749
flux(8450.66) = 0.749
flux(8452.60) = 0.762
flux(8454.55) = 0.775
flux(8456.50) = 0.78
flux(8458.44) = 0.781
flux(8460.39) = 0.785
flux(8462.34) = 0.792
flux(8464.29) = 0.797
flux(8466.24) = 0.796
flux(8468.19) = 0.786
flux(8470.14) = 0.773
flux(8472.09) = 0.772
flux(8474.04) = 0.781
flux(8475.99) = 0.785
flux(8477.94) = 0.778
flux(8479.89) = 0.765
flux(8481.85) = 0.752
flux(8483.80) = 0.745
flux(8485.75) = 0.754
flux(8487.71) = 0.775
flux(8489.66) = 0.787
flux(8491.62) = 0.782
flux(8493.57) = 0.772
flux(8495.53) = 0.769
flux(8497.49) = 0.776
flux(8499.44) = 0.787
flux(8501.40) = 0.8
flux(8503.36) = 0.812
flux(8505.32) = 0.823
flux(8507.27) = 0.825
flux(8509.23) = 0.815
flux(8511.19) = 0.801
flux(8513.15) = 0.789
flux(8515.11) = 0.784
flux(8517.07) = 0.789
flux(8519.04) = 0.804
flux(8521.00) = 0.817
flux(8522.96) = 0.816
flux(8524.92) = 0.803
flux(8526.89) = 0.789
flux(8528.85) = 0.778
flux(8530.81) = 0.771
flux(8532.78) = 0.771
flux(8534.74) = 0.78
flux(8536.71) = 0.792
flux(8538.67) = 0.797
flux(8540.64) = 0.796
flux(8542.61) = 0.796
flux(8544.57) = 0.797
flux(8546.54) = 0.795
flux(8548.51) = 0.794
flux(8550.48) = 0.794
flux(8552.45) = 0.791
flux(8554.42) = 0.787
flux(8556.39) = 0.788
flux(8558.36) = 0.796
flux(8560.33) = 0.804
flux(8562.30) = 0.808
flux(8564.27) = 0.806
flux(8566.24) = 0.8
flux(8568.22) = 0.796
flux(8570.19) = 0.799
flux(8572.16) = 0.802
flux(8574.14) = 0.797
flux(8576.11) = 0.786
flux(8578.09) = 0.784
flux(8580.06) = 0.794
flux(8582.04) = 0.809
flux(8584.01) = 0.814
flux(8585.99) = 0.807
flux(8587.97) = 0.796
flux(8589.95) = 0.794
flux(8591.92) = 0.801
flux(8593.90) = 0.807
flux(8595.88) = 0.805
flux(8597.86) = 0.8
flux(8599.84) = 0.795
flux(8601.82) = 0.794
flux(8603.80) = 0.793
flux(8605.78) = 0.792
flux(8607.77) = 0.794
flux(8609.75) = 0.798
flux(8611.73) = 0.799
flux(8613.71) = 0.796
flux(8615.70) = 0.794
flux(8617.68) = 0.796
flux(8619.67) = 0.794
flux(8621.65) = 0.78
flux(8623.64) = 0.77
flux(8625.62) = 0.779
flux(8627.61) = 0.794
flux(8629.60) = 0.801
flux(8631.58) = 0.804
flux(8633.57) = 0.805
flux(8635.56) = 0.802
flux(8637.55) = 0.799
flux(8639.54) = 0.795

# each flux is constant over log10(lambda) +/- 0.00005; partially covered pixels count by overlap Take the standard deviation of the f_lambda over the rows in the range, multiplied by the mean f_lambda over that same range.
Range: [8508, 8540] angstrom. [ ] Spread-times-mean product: 0.012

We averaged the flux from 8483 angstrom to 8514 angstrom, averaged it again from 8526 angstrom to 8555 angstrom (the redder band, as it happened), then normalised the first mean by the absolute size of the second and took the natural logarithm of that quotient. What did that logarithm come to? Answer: 0.000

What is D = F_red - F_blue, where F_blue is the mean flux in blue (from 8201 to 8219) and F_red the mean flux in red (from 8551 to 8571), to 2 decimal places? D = 0.12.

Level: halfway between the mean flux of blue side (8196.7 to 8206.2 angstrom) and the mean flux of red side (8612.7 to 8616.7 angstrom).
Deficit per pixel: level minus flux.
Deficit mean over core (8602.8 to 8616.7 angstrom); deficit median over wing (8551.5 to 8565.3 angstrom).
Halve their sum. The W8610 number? -0.05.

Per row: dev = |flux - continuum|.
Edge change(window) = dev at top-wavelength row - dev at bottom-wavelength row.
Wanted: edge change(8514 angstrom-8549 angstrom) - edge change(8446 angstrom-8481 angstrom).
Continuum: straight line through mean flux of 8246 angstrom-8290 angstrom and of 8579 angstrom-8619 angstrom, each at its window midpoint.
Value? 0.00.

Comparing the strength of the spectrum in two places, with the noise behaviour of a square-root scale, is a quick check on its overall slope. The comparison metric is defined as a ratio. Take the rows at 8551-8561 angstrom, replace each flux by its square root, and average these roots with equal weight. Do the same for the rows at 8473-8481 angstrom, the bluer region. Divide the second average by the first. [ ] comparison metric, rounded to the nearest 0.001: 0.990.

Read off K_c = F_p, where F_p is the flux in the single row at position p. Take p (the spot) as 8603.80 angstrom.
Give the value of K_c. 0.793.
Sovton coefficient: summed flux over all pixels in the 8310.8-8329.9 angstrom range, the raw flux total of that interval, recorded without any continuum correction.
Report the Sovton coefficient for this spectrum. 7.6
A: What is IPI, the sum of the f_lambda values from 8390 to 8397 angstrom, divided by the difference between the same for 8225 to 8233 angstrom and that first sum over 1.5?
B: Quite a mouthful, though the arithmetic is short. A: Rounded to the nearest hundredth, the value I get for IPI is 3.04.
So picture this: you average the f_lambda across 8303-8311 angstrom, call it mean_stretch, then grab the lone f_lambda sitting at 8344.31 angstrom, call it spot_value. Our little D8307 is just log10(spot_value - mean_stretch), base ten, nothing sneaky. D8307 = -1.83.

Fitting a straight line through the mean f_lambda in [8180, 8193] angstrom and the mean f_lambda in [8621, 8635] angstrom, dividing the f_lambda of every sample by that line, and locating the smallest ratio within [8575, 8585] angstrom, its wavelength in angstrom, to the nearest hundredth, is 8578.09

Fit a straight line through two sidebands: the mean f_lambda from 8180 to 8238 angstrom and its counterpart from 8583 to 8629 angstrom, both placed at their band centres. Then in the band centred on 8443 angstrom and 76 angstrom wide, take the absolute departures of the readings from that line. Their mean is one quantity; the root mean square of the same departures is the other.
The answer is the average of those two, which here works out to 0.025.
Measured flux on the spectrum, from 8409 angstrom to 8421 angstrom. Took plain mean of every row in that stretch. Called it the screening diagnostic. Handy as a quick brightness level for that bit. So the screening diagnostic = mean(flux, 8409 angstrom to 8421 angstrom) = 0.76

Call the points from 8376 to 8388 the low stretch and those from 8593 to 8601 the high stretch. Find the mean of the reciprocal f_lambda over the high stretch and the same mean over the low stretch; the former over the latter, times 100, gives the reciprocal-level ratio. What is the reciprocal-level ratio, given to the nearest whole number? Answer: 96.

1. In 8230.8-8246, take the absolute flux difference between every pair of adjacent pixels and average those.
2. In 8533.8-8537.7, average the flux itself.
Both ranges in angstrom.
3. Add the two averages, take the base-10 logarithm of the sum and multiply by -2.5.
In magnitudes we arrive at 0.256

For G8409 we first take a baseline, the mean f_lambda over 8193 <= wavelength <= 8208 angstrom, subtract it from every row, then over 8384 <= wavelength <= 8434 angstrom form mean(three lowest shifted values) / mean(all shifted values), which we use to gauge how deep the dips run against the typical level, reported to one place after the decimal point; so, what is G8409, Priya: -0.2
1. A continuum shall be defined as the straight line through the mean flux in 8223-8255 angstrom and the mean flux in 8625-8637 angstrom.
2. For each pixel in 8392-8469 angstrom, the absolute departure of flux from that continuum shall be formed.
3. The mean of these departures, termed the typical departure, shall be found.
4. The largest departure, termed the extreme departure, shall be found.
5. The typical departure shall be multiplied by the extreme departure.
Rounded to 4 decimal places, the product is 0.0021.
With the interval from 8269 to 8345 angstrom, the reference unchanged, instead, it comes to 0.0007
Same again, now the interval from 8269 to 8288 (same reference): 0.0001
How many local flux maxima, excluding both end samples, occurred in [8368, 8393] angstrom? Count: 0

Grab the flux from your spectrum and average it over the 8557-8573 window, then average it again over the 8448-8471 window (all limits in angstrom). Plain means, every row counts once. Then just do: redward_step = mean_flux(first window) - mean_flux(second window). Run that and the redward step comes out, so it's 0.024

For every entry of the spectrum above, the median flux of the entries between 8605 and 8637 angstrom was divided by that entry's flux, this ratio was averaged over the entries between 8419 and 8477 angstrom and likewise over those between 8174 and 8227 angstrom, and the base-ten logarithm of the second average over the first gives 0.044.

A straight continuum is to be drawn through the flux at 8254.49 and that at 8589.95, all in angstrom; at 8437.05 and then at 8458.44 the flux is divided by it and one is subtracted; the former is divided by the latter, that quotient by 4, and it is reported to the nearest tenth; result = 0.9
